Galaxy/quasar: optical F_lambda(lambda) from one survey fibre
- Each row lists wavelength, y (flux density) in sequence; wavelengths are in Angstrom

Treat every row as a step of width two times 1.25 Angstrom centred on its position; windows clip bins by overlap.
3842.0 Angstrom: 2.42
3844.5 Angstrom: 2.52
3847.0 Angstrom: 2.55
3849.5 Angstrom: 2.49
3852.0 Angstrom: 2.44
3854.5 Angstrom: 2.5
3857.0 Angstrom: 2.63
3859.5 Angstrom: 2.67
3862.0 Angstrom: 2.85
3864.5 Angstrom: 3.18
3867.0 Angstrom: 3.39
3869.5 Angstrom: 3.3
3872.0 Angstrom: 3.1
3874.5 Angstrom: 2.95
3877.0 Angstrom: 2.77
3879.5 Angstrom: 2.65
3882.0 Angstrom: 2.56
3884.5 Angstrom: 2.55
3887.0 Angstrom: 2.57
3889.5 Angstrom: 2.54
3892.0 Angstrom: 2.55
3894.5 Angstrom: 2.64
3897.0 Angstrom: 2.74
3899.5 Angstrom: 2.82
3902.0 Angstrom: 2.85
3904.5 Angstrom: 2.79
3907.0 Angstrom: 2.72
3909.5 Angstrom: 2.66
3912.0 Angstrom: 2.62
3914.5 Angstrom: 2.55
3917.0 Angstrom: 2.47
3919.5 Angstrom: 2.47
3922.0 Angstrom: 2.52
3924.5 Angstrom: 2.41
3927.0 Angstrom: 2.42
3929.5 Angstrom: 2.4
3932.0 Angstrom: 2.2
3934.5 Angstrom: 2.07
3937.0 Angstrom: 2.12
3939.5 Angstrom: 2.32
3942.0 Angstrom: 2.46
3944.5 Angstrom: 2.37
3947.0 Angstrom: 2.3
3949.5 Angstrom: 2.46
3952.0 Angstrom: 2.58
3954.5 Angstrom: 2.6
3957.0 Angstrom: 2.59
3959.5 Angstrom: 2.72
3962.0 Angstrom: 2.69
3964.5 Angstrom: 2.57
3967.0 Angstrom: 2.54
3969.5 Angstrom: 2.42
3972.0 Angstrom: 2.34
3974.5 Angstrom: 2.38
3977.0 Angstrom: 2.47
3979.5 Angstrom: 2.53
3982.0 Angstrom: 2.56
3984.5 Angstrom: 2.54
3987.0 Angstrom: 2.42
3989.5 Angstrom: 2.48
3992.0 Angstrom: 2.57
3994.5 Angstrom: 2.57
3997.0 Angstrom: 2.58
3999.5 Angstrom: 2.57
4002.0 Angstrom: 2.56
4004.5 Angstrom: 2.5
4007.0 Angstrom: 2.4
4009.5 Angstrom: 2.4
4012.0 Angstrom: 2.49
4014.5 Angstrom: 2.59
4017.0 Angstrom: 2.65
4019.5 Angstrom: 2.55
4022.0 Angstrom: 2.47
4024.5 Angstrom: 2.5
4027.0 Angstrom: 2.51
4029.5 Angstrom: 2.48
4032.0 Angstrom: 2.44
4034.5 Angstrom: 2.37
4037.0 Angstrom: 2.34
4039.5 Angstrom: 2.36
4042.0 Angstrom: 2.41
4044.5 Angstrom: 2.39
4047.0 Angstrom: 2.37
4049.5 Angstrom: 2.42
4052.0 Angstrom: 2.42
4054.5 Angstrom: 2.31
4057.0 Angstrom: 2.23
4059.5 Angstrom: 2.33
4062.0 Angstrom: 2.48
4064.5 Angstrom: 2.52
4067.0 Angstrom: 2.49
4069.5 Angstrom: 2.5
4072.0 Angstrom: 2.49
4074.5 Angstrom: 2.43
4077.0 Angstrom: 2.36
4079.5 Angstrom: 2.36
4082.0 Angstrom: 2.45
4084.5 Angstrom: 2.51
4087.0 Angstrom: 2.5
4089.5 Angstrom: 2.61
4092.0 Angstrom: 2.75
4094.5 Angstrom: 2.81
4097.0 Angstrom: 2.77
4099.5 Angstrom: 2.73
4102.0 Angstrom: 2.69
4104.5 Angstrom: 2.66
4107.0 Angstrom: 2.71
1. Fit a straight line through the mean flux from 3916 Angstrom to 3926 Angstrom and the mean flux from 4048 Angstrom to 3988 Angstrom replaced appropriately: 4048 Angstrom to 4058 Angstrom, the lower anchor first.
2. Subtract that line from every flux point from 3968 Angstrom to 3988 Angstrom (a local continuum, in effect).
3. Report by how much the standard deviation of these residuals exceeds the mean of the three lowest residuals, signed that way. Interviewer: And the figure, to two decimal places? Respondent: 0.12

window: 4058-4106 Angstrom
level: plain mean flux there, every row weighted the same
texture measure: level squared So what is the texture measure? 6.50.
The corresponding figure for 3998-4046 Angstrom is 6.11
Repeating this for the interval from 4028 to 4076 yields 5.81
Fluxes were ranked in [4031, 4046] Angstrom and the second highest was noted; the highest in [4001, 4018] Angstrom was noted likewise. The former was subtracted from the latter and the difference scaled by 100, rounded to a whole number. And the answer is 24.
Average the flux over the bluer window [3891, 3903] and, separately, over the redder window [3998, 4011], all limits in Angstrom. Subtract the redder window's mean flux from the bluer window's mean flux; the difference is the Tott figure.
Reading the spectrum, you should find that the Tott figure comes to 0.23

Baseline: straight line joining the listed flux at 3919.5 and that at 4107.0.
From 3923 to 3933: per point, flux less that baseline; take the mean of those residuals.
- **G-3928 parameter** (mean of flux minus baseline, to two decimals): -0.12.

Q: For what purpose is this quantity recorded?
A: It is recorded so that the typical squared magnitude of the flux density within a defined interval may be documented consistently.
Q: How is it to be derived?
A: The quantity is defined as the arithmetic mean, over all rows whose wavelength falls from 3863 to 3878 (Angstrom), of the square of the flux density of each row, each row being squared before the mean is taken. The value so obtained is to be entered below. 9.75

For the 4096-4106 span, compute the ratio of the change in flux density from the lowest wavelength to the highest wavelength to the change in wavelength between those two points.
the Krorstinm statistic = -0.015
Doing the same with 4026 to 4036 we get -0.019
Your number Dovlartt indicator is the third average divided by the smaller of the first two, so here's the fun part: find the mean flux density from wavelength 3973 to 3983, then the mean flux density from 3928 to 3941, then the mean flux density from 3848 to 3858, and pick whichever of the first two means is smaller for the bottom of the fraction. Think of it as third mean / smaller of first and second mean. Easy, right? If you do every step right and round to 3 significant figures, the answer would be 1.13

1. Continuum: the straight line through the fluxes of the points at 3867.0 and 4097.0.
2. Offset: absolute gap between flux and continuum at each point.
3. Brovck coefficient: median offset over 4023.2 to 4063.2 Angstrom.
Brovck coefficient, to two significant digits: 0.51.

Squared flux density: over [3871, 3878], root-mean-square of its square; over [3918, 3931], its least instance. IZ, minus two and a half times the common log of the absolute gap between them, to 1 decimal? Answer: -1.2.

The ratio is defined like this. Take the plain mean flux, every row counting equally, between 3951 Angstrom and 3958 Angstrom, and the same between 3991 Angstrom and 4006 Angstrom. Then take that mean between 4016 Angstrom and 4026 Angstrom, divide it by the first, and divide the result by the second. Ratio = 0.384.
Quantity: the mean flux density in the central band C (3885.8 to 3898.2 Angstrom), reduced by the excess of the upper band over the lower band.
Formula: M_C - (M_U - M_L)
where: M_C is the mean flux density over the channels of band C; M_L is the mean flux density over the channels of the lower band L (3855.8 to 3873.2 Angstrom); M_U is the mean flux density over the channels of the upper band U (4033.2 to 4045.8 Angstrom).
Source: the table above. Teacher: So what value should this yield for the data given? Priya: 3.3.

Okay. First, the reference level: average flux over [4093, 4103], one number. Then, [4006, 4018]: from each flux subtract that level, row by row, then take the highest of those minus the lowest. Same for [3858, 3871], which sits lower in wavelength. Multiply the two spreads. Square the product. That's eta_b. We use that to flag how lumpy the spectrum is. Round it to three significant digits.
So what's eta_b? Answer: 0.0324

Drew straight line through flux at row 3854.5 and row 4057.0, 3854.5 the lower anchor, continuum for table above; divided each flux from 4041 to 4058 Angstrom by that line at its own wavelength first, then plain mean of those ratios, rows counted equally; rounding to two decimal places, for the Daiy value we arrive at 1.06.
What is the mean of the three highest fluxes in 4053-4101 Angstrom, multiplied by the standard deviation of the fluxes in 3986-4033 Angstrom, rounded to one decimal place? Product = 0.2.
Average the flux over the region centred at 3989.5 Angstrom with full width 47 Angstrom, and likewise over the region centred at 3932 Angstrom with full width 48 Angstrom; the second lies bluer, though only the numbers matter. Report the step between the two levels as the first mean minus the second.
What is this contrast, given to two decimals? 0.07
